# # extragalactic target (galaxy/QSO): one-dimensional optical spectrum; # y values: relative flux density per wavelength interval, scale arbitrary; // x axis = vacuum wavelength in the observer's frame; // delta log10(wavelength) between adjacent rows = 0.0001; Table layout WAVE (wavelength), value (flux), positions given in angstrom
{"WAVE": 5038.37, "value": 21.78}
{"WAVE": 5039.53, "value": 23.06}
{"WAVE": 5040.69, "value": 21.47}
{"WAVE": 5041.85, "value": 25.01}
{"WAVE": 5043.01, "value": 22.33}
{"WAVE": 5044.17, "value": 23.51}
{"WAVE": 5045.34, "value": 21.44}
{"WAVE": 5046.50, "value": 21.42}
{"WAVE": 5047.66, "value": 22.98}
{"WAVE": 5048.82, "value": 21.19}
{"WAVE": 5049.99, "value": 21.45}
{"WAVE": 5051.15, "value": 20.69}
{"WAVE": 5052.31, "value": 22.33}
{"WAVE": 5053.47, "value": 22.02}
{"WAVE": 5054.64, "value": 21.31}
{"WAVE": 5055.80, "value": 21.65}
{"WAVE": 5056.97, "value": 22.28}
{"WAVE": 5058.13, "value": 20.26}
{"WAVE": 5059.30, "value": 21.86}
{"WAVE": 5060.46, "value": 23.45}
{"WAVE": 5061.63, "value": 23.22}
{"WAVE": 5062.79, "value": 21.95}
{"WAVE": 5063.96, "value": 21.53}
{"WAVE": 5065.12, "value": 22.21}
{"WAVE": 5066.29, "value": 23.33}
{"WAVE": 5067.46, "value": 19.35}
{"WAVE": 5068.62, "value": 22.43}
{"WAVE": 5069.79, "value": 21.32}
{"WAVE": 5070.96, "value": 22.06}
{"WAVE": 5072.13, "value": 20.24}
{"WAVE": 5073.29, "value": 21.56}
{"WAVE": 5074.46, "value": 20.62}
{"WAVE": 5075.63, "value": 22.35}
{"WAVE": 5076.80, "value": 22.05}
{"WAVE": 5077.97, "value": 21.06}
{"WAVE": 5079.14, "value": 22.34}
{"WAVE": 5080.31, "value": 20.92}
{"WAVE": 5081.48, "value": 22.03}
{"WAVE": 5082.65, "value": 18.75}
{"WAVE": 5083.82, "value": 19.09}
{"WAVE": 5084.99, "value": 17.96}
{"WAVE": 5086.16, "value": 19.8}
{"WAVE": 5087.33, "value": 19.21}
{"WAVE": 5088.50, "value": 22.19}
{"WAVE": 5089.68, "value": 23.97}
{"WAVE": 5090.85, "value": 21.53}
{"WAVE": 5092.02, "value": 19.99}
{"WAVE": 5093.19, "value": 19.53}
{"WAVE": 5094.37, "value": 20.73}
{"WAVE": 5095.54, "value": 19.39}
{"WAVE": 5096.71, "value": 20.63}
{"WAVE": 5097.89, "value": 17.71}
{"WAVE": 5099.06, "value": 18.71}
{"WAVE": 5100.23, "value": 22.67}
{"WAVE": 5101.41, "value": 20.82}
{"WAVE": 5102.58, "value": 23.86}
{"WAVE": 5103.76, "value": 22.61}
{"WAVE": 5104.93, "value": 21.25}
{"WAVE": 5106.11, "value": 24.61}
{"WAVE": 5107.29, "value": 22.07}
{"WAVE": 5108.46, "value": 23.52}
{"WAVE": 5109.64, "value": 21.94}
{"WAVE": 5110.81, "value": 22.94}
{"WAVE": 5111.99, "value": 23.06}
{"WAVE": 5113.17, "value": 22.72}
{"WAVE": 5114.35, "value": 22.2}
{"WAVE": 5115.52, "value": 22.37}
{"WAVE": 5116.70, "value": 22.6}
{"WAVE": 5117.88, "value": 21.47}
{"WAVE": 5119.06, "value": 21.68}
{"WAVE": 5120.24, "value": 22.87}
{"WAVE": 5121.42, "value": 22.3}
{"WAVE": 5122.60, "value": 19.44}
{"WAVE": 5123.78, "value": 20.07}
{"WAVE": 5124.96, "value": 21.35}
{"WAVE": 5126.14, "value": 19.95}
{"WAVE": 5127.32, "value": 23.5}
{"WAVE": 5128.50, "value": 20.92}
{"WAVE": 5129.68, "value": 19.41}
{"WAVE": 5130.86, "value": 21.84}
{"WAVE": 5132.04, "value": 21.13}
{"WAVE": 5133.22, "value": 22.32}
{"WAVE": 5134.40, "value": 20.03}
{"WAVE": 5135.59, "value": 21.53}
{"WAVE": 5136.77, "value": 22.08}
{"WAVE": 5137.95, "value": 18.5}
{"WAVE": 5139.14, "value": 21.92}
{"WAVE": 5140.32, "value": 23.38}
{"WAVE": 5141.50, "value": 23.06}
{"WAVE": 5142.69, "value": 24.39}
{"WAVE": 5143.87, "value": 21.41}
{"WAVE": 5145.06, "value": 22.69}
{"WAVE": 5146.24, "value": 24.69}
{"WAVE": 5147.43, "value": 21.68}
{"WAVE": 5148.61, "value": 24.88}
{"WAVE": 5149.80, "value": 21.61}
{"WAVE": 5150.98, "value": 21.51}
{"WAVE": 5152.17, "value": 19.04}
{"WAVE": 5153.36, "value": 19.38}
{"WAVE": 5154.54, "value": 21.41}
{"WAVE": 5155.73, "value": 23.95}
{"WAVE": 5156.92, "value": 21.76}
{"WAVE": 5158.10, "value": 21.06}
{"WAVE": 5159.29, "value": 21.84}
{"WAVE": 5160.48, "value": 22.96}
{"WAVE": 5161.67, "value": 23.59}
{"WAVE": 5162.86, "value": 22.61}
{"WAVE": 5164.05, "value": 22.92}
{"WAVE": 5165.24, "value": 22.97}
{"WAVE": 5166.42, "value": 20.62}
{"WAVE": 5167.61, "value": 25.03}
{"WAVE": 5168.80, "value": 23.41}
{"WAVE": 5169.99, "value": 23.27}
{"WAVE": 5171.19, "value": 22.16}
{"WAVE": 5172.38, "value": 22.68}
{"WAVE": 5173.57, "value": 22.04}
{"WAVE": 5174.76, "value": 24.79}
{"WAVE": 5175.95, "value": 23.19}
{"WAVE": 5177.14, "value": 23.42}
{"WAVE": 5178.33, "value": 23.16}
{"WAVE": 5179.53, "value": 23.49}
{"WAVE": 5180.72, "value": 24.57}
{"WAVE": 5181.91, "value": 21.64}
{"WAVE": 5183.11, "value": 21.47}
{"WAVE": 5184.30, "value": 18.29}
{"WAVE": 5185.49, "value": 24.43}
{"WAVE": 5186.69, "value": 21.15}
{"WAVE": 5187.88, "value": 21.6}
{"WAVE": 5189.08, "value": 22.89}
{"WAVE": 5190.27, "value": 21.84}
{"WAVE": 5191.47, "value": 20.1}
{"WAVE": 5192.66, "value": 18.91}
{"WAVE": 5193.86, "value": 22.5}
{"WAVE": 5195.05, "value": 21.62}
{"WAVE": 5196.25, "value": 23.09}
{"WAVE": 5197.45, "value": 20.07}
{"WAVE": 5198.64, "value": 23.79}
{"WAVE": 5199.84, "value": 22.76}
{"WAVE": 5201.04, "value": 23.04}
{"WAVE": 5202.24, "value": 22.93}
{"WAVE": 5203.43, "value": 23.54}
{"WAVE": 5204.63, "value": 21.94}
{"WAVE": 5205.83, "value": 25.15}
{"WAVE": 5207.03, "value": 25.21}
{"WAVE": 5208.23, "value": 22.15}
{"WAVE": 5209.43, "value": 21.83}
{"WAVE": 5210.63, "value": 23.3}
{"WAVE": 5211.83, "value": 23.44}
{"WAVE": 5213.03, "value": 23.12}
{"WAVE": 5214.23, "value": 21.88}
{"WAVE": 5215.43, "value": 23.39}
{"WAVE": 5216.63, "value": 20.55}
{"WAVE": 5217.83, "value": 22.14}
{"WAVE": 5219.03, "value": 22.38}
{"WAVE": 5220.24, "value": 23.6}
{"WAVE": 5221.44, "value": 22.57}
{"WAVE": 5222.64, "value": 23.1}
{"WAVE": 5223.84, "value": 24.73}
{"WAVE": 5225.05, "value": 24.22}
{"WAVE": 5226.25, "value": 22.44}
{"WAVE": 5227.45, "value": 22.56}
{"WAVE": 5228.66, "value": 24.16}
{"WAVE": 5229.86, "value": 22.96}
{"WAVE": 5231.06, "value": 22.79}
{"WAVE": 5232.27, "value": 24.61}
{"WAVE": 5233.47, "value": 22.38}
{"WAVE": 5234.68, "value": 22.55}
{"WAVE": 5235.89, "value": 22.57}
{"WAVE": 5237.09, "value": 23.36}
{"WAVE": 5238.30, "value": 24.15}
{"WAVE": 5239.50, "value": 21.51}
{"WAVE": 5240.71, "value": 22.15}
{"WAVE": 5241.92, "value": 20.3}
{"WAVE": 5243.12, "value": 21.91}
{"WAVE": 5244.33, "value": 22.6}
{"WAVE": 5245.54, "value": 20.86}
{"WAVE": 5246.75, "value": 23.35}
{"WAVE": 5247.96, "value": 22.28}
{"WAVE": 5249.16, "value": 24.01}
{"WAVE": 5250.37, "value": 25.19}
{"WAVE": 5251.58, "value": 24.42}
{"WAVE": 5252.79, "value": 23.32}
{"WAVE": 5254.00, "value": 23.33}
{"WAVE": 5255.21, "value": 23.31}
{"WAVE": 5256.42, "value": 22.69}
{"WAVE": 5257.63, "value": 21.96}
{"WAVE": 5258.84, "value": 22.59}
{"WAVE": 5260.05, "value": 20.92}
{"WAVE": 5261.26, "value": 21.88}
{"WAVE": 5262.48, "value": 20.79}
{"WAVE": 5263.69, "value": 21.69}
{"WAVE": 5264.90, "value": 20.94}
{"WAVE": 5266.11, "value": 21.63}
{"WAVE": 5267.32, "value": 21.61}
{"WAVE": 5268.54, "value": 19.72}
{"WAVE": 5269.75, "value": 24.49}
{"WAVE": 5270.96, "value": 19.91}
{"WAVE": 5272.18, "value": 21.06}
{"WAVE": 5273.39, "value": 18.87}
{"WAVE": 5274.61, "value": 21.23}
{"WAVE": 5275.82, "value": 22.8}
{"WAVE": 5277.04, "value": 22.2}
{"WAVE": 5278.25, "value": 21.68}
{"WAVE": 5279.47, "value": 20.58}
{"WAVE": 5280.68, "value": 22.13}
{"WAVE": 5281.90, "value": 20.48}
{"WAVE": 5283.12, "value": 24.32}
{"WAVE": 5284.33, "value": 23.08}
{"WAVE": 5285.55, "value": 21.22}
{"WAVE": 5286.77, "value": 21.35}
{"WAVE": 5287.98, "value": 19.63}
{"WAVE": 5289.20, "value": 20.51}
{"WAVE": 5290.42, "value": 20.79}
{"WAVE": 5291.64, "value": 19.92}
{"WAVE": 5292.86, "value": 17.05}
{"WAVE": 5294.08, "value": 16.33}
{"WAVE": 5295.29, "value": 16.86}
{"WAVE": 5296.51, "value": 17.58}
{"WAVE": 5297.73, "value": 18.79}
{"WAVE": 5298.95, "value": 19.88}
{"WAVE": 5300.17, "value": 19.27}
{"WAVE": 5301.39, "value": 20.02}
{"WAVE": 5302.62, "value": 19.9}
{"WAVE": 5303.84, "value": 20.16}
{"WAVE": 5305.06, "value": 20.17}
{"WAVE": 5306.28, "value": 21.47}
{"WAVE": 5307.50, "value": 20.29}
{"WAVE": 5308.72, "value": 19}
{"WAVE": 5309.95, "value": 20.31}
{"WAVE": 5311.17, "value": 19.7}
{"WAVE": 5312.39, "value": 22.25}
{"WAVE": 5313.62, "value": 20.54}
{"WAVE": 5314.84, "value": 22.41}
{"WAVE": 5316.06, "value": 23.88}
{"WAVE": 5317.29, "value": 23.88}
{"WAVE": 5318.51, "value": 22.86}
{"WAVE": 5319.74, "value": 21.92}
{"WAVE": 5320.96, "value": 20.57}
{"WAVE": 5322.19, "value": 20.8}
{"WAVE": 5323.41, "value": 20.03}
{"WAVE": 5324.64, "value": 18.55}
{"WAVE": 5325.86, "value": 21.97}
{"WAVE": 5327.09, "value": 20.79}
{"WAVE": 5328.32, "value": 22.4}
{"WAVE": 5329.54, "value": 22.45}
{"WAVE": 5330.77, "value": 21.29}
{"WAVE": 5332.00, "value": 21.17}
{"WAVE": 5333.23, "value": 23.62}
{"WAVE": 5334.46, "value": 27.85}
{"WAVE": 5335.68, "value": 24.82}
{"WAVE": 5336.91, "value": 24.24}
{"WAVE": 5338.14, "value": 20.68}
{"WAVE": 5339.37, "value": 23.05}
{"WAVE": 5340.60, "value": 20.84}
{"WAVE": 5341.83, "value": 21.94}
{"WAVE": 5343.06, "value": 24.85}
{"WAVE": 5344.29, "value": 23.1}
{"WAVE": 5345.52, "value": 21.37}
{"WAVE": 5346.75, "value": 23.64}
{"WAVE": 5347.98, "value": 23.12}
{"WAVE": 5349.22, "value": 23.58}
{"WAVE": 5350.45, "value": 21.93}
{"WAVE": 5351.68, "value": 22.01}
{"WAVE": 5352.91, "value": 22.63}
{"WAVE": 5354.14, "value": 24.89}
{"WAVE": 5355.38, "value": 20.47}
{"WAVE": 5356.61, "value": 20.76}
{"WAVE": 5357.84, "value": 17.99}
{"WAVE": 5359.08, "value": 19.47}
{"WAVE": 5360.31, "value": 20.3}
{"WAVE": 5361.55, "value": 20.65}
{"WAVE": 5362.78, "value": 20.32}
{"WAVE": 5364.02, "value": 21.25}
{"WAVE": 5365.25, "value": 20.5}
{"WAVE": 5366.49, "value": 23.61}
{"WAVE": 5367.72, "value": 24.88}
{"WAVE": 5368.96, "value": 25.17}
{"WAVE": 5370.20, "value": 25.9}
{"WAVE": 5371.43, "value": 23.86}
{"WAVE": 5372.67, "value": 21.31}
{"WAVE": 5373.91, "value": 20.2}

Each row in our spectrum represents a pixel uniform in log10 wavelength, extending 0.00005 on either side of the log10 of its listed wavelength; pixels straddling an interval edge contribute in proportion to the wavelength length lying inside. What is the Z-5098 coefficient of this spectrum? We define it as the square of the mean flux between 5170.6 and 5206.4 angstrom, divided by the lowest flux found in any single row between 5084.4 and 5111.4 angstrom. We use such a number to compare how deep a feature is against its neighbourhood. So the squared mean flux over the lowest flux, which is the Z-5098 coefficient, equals 28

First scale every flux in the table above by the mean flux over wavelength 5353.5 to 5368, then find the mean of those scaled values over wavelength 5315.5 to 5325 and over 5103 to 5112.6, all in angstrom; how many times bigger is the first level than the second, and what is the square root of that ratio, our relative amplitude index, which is 0.97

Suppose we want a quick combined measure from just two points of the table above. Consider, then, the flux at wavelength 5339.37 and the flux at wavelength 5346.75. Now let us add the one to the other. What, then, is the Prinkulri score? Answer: 46.7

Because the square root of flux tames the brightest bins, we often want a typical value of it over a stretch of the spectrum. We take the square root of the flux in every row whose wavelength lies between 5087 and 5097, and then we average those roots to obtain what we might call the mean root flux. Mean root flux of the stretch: 4.56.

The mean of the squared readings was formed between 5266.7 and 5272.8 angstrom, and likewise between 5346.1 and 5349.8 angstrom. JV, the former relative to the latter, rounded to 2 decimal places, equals 0.84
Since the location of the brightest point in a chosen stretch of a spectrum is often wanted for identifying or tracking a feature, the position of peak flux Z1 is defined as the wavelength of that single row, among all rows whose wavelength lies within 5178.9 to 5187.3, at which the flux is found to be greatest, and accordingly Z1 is 5180.72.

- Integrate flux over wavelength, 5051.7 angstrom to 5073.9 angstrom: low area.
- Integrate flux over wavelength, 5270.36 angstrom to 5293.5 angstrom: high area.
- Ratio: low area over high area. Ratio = 1.00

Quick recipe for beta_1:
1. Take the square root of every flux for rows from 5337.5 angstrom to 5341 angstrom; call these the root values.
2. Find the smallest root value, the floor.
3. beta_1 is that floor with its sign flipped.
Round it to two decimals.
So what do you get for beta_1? -4.55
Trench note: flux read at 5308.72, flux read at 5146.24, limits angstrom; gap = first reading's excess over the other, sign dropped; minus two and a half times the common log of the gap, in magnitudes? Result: -1.9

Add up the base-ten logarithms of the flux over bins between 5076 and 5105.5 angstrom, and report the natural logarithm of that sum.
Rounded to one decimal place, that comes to 3.5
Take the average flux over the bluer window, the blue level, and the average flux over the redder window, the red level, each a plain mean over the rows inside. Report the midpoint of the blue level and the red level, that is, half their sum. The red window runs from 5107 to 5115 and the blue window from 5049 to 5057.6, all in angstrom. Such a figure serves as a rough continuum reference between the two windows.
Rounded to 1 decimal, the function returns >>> 22.2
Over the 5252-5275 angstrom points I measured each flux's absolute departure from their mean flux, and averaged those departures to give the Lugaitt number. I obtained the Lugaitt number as 1.1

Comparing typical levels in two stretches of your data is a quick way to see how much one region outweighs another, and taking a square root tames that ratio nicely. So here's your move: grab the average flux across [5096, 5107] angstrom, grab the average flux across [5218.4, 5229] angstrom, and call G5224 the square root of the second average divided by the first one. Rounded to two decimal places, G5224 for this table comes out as 1.04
